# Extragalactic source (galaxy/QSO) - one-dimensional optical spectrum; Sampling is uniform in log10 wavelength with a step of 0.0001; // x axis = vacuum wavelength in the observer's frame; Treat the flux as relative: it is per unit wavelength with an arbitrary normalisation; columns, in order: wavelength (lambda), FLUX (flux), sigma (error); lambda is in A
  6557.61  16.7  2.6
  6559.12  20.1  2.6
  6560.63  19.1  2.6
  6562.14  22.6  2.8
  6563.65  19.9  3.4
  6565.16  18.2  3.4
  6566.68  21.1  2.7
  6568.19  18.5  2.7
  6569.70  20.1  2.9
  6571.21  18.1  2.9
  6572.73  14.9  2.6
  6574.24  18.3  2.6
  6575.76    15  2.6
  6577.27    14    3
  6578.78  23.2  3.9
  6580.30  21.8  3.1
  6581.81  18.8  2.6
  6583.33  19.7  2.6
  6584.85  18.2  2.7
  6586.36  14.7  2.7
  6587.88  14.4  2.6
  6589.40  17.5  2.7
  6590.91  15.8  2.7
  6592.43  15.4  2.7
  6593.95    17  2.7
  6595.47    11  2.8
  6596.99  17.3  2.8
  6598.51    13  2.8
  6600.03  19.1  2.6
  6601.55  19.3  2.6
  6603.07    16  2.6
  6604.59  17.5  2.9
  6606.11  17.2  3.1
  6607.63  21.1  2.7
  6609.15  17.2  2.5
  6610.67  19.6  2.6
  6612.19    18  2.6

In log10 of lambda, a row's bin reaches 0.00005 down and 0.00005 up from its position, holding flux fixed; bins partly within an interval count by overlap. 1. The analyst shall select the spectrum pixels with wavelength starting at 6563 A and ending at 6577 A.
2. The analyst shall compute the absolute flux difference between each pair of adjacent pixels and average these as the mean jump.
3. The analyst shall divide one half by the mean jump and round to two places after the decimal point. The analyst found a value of 0.19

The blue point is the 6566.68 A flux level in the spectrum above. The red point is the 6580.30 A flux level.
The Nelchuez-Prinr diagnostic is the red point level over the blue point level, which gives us 1.0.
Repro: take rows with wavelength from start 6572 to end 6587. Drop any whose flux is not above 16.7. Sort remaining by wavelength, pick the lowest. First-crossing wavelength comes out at 6574.24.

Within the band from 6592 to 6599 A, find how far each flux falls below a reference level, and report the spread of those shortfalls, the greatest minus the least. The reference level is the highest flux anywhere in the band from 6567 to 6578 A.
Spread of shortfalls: 6.3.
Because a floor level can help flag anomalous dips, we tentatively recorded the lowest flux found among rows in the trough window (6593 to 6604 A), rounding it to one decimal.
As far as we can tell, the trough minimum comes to 11.0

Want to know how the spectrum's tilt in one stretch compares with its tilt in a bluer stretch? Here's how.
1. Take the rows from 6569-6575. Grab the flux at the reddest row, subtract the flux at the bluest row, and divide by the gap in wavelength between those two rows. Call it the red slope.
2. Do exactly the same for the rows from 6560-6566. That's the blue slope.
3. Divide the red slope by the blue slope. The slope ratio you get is 2.0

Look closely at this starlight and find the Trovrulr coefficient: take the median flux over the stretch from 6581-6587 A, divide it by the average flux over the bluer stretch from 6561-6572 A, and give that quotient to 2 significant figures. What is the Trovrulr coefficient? 0.94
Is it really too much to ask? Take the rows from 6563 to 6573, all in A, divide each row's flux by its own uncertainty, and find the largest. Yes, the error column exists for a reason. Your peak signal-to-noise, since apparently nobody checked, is 7.8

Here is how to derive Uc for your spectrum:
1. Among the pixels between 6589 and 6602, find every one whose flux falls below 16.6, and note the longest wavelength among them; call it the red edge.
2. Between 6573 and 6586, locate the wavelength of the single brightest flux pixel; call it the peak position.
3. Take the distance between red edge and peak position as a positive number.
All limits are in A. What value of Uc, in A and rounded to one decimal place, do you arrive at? 19.7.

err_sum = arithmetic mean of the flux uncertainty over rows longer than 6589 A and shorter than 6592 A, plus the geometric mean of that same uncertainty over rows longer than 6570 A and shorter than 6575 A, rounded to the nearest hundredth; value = 5.40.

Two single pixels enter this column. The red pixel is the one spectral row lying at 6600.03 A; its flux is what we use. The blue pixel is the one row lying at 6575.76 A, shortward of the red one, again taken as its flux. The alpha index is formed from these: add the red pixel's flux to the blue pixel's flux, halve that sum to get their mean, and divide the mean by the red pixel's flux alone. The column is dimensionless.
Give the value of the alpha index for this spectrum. 0.89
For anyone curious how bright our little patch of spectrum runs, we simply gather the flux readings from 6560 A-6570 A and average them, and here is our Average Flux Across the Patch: 19.9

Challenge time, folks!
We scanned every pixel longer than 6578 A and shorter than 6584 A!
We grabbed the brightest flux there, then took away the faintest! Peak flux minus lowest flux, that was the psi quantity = 4.4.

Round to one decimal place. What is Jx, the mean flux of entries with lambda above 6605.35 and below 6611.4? 18.8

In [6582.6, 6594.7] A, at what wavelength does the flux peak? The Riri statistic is 6583.33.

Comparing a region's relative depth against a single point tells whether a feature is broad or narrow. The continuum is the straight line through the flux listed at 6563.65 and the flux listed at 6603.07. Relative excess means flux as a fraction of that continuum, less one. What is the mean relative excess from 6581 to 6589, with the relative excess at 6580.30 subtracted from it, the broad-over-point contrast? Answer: -0.23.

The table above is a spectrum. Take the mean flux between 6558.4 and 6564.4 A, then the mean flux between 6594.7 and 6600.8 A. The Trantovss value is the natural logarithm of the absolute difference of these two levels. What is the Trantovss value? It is 1.7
